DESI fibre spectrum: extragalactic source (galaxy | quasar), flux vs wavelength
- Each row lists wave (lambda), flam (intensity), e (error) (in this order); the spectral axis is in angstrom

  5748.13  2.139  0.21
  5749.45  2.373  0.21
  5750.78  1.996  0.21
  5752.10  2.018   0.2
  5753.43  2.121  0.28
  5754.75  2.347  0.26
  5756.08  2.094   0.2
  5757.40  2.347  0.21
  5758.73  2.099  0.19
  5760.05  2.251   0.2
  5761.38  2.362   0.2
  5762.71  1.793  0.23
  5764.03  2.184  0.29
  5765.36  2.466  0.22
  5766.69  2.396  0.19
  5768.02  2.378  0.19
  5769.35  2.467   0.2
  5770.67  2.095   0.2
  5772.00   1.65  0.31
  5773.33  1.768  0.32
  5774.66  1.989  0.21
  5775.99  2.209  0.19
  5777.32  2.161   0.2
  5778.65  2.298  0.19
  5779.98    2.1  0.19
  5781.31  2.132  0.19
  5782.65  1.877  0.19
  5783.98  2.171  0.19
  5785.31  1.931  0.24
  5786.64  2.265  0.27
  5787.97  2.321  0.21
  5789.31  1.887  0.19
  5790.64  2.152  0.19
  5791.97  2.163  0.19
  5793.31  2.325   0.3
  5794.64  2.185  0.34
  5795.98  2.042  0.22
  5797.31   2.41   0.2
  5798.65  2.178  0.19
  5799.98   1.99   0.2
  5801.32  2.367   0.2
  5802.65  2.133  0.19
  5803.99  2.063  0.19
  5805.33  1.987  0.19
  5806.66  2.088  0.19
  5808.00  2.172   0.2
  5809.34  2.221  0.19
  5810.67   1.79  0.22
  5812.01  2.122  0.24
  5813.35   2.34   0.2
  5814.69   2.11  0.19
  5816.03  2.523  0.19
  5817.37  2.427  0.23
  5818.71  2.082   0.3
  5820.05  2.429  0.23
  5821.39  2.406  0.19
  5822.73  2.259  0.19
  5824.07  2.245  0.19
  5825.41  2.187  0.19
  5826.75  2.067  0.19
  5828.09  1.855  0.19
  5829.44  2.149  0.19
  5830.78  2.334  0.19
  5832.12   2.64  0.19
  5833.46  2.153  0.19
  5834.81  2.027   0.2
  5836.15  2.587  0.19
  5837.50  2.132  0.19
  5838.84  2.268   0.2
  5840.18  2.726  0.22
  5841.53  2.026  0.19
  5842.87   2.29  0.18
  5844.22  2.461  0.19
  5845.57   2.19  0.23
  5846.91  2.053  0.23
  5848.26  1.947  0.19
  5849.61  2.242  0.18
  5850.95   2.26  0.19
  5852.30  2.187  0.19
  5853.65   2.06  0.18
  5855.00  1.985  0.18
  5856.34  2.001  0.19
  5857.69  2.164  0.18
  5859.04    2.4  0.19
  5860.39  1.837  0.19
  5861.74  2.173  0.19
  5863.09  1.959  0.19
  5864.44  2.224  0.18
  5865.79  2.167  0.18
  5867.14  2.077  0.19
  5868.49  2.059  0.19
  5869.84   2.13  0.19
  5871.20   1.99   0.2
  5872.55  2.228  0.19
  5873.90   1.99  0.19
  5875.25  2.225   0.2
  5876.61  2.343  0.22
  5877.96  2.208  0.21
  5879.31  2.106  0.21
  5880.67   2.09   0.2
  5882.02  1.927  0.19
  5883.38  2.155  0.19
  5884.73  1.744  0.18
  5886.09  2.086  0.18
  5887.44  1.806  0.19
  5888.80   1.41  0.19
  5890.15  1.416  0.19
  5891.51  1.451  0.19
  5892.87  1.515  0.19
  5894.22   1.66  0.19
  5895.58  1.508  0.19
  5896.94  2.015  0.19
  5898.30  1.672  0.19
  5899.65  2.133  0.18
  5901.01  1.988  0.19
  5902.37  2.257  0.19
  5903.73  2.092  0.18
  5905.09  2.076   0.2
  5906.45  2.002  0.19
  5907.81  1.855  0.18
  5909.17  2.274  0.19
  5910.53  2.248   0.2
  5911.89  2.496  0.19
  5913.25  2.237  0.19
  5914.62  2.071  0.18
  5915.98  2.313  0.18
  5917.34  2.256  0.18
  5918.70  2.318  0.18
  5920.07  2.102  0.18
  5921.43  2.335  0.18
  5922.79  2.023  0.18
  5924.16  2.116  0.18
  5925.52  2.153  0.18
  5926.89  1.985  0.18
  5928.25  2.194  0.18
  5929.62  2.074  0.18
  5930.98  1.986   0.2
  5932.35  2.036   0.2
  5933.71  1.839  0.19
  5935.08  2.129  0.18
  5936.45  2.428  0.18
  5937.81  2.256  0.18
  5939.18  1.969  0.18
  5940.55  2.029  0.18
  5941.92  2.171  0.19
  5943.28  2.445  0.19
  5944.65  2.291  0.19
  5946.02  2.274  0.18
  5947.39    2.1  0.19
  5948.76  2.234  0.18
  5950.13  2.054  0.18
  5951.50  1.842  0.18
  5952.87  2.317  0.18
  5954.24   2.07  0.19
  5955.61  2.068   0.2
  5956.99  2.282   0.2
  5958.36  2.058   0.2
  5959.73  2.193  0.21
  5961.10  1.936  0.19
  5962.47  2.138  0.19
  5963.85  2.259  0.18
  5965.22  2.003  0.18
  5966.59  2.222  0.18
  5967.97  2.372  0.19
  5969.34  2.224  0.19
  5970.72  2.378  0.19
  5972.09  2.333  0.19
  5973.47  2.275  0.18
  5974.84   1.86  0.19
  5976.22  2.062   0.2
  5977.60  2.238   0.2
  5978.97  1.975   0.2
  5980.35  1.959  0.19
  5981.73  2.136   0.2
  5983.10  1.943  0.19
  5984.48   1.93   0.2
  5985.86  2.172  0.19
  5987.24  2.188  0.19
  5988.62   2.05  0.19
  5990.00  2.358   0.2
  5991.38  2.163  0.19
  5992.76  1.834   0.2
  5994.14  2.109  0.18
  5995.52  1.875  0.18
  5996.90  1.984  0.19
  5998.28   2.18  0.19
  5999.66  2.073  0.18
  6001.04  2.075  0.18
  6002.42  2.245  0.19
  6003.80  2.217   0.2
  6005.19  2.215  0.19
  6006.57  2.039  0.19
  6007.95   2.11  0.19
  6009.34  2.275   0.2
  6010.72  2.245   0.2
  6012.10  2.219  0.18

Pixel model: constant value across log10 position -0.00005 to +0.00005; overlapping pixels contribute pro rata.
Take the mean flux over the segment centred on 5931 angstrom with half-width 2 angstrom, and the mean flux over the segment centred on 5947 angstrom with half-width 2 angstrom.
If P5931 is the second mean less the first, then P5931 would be 0.17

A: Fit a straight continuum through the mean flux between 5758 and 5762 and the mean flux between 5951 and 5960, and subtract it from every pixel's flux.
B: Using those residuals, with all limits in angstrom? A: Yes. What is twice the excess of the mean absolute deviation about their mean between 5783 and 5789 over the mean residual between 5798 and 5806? 0.4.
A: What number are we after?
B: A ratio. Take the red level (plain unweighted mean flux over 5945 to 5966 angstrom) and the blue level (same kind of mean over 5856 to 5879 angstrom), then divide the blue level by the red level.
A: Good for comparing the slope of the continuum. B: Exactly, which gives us 1.00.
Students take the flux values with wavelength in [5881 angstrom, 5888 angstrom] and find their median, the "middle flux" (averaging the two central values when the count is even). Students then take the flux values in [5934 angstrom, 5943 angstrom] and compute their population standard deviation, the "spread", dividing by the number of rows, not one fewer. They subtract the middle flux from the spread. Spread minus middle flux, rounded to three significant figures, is -1.78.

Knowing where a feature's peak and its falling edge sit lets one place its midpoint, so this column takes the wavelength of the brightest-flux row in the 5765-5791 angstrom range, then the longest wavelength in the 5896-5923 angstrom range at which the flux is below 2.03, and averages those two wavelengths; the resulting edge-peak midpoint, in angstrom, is 5846.1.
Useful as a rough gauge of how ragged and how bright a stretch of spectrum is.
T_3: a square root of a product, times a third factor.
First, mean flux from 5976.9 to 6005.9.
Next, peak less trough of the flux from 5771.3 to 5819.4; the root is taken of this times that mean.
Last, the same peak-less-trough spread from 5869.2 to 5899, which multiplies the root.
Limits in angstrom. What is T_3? 1.26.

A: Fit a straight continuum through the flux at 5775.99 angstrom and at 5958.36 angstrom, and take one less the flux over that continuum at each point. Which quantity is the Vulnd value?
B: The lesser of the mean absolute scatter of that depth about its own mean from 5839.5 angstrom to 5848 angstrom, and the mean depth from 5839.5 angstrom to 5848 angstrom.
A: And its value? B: -0.06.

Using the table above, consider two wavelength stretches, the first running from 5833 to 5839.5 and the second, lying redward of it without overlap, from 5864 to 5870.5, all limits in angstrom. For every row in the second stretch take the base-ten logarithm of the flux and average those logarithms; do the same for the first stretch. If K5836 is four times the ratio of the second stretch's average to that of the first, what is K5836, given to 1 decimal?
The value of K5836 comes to 3.8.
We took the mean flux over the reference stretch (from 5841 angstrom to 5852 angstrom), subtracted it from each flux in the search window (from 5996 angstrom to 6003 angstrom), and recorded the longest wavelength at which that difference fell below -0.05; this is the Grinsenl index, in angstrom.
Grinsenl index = 6001.04 angstrom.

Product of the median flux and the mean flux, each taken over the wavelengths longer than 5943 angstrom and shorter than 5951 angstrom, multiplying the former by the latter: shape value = 5.0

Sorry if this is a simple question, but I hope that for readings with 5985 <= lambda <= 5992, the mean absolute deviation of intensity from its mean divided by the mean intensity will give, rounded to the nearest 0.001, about 0.032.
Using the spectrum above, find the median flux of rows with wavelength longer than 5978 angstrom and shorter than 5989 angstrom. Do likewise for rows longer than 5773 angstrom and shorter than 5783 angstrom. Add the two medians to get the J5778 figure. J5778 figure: 4.13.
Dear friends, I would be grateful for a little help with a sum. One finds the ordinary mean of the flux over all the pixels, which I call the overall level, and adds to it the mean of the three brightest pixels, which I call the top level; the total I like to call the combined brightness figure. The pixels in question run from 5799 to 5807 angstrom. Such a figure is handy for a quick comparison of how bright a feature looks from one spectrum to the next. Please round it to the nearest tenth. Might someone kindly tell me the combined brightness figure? 4.3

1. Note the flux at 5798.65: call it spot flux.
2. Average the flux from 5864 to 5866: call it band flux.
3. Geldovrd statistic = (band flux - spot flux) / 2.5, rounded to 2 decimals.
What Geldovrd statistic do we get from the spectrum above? 0.01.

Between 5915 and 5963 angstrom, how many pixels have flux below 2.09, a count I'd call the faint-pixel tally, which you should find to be 14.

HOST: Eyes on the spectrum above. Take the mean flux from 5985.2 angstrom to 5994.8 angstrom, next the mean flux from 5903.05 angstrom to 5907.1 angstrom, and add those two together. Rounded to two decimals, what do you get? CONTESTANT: 4.18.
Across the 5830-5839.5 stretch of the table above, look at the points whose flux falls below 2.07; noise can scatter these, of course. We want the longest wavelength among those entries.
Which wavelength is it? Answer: 5834.81 angstrom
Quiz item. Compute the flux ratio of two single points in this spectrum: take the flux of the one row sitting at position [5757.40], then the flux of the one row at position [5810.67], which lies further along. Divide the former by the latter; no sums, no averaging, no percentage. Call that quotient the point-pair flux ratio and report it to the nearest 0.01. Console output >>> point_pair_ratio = 1.31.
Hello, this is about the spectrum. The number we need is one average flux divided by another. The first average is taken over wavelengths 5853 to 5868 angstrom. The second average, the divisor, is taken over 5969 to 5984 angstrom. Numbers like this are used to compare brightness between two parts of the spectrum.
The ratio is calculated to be 0.99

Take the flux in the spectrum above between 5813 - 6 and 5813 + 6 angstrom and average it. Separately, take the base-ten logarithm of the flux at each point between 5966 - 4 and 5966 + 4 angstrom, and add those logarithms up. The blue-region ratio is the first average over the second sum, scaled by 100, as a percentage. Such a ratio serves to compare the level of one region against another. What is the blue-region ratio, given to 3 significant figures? 107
